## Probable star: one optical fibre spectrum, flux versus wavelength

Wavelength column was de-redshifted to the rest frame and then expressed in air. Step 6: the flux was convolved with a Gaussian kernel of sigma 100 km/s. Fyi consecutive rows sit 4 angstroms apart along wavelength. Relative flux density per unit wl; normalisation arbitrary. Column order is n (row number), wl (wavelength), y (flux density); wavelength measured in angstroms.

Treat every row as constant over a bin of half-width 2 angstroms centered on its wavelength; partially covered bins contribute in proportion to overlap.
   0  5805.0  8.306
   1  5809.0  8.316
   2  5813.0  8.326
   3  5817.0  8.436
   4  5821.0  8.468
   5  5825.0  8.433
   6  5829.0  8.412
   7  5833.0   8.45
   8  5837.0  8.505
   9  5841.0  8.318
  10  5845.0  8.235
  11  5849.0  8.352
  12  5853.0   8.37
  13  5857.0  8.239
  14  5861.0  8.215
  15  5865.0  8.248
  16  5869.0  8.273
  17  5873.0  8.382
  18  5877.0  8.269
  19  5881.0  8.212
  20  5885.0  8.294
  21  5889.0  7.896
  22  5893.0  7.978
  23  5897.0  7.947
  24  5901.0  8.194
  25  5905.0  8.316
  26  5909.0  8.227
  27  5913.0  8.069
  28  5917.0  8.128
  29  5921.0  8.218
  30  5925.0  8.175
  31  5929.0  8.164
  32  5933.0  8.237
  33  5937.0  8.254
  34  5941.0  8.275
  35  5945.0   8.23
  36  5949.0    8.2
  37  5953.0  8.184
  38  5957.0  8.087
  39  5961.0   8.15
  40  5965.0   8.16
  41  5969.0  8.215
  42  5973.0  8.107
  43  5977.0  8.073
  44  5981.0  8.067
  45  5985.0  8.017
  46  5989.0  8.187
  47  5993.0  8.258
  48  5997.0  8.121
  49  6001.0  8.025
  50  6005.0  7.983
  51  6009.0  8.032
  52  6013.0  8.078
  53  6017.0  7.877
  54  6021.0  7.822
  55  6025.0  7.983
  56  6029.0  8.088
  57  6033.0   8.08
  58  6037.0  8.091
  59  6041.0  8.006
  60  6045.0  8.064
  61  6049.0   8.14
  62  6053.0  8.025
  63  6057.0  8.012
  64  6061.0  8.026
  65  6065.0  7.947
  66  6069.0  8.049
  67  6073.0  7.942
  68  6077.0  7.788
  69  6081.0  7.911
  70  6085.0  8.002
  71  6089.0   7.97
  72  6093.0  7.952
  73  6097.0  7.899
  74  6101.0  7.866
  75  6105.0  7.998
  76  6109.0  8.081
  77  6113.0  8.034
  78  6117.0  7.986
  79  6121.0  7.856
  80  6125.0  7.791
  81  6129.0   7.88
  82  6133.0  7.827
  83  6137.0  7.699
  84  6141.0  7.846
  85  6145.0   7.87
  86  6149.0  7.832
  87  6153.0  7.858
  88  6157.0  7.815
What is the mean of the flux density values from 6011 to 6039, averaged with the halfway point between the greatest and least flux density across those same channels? 7.98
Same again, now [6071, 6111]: 7.94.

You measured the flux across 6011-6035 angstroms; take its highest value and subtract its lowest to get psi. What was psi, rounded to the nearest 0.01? 0.27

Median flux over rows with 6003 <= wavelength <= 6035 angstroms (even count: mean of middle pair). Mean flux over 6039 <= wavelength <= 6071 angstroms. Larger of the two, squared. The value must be 64.5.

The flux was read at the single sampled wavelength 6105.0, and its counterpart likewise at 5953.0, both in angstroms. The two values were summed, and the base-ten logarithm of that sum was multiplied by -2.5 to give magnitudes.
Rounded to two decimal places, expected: -3.02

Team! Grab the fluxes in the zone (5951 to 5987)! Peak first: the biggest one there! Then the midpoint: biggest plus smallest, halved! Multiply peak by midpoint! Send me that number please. 66.7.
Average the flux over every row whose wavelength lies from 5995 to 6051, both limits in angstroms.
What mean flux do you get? 8.03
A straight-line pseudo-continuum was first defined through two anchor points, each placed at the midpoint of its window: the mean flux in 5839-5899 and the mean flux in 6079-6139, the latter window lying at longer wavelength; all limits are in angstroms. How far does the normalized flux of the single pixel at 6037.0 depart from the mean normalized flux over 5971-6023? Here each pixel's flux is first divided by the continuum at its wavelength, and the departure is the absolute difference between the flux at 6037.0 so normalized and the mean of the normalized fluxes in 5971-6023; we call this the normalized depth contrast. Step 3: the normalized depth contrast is 0.0114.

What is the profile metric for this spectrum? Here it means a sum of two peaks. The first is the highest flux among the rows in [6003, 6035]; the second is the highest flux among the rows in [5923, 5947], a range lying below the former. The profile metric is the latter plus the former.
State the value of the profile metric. 16.36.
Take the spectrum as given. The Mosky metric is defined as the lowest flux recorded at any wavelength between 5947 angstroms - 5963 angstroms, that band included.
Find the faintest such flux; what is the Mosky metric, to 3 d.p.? 8.087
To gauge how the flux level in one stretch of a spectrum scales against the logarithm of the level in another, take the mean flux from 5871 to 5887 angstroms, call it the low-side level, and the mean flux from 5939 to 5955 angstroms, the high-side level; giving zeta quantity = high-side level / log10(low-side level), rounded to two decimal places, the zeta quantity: 8.95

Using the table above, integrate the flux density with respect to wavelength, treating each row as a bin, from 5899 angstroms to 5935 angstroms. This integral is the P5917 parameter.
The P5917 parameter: 295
